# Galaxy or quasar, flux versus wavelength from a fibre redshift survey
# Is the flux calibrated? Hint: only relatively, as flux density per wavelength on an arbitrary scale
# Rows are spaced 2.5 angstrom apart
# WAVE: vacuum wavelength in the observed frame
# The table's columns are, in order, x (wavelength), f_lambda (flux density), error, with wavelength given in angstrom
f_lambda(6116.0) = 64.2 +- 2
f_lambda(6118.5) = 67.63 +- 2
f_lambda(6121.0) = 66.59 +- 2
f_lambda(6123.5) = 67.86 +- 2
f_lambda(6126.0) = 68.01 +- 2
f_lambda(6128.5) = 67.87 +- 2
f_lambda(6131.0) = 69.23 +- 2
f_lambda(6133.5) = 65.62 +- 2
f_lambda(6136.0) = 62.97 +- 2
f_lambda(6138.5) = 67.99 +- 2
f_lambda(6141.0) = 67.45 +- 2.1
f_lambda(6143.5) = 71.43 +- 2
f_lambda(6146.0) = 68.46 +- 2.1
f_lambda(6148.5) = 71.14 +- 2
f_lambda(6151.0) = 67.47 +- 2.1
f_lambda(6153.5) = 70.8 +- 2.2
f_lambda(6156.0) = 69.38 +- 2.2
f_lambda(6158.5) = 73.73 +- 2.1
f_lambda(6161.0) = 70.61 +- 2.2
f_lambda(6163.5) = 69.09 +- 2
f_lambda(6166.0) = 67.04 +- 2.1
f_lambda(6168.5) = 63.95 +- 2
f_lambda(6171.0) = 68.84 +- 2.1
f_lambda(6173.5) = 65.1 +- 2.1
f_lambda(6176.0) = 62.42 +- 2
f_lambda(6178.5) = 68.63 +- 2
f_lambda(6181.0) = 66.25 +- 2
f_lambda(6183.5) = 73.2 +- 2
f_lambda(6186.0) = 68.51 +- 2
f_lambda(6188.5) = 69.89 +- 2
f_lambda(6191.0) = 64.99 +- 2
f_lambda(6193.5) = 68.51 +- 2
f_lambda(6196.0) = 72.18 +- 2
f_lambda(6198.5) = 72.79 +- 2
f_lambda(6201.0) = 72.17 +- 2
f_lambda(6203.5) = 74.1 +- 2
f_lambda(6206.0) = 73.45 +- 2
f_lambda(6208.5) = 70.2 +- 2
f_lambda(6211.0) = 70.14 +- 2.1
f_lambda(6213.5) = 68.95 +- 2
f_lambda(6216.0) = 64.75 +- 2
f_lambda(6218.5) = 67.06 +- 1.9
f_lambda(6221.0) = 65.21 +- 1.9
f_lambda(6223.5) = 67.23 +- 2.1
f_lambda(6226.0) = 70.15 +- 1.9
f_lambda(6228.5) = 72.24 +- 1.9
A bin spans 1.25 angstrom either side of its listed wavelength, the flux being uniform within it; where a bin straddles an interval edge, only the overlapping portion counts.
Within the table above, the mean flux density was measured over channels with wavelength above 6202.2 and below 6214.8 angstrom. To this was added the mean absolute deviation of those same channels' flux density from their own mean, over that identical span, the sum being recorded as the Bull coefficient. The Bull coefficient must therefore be 73.3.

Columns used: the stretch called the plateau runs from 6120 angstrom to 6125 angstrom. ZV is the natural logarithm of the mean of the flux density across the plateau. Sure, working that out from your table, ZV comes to 4.21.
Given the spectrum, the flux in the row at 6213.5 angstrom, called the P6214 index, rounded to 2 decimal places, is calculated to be 68.95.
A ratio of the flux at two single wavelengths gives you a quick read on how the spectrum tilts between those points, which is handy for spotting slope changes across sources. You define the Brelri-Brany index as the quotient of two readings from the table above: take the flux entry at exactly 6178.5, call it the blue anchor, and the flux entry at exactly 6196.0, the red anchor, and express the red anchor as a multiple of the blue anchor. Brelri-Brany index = 1.05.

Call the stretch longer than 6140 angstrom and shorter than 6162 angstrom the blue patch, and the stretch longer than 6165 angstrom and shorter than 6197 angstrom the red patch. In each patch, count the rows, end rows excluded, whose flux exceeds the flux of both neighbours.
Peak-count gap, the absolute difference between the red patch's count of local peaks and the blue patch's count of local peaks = 0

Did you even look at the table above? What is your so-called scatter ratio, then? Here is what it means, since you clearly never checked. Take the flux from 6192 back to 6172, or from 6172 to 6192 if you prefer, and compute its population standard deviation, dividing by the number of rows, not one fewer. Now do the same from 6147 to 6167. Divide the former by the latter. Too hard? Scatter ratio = 1.6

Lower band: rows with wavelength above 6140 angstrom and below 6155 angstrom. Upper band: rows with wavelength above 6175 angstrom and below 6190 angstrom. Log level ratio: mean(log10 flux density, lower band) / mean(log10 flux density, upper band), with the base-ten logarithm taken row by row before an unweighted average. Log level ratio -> 1.00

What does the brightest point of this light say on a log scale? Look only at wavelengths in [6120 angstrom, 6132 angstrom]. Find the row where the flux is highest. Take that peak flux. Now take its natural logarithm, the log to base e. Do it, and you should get 4.24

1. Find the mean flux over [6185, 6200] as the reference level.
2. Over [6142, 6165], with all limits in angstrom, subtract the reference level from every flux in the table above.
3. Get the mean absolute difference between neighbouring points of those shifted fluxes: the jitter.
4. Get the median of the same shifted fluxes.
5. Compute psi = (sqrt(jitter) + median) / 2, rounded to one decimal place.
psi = 1.4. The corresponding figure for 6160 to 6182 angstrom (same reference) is -0.3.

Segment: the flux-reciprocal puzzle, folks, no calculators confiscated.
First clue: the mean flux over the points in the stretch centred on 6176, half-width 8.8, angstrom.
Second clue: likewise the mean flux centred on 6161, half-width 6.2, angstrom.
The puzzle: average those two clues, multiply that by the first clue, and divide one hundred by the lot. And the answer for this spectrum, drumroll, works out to 0.0218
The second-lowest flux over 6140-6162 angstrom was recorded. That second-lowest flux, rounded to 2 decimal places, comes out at 67.47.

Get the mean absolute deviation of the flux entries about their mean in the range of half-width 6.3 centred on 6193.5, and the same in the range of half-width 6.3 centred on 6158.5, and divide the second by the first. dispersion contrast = 0.53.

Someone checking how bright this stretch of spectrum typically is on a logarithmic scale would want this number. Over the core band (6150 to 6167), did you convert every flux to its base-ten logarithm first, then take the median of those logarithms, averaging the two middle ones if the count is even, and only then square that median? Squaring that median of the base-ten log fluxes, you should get 3.390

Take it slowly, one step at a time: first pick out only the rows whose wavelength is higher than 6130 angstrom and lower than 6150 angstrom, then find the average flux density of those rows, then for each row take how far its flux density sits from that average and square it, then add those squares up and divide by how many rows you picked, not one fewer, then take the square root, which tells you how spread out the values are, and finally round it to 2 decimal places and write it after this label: 2.61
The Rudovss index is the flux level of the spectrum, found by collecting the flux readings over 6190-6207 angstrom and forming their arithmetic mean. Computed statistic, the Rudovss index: 71.2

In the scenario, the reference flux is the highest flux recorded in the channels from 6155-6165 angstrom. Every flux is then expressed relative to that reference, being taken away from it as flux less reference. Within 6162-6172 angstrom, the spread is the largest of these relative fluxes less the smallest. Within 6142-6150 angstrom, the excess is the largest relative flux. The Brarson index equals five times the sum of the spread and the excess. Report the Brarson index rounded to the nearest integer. 14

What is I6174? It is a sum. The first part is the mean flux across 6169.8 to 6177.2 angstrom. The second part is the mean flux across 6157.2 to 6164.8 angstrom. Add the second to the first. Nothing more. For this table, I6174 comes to 137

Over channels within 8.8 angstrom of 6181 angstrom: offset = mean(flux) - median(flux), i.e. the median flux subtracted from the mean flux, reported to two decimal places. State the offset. -0.80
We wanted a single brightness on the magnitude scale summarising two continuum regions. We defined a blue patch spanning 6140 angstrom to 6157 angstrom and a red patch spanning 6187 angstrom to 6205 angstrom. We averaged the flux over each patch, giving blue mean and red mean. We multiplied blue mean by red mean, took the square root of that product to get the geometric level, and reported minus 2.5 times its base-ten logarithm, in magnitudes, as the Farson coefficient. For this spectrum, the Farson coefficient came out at -4.61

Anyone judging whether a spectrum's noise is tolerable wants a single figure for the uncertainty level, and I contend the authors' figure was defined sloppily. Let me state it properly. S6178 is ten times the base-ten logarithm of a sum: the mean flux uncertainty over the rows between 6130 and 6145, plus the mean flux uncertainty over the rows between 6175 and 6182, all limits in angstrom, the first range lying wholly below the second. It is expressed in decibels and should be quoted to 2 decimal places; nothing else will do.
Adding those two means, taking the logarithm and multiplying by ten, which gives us 6.04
